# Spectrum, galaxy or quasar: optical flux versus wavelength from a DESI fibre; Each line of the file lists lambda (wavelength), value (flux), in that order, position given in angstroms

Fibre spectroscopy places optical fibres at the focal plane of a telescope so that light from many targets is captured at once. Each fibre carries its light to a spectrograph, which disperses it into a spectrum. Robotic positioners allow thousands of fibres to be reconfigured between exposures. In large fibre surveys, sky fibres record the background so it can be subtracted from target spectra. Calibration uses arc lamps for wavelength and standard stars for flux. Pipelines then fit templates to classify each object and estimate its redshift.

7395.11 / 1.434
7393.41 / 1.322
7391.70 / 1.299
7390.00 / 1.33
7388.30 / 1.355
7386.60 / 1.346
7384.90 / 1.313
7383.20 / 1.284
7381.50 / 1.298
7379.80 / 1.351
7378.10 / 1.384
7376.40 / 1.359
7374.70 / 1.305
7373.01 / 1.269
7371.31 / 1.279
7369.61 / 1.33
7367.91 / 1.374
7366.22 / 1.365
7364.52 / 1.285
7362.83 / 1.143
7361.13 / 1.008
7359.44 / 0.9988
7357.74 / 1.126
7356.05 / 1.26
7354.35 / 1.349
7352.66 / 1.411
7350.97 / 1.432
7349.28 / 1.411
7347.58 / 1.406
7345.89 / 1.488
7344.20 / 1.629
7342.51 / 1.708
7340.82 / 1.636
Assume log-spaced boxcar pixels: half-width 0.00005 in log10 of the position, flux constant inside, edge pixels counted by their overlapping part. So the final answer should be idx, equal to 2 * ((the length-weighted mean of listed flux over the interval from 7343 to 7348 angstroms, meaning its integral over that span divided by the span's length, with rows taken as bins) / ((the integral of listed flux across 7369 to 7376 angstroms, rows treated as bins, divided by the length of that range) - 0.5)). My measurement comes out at 3.8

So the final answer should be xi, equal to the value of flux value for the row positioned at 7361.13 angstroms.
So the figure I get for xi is 1.008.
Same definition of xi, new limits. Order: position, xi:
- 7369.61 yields 1.33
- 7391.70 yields 1.299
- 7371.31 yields 1.279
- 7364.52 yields 1.285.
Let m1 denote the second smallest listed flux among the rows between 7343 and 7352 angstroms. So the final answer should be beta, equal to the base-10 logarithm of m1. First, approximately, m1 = 1.411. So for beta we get 0.150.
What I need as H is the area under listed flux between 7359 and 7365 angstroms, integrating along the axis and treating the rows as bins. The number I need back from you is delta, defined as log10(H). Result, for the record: 0.82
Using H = 6.6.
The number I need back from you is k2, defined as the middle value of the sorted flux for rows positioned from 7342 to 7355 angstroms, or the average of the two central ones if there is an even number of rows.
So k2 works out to 1.42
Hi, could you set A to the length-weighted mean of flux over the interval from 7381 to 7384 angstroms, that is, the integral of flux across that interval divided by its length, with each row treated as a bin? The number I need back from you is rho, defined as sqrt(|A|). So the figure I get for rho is 1.14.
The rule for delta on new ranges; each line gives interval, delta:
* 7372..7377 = 0.82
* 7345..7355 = 1.15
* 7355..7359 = 0.67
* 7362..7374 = 1.19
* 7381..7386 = 0.81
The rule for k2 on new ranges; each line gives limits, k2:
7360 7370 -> 1.31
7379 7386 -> 1.31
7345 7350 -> 1.41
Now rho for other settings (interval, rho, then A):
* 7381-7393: 1.15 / 1.32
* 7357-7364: 1.04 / 1.08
